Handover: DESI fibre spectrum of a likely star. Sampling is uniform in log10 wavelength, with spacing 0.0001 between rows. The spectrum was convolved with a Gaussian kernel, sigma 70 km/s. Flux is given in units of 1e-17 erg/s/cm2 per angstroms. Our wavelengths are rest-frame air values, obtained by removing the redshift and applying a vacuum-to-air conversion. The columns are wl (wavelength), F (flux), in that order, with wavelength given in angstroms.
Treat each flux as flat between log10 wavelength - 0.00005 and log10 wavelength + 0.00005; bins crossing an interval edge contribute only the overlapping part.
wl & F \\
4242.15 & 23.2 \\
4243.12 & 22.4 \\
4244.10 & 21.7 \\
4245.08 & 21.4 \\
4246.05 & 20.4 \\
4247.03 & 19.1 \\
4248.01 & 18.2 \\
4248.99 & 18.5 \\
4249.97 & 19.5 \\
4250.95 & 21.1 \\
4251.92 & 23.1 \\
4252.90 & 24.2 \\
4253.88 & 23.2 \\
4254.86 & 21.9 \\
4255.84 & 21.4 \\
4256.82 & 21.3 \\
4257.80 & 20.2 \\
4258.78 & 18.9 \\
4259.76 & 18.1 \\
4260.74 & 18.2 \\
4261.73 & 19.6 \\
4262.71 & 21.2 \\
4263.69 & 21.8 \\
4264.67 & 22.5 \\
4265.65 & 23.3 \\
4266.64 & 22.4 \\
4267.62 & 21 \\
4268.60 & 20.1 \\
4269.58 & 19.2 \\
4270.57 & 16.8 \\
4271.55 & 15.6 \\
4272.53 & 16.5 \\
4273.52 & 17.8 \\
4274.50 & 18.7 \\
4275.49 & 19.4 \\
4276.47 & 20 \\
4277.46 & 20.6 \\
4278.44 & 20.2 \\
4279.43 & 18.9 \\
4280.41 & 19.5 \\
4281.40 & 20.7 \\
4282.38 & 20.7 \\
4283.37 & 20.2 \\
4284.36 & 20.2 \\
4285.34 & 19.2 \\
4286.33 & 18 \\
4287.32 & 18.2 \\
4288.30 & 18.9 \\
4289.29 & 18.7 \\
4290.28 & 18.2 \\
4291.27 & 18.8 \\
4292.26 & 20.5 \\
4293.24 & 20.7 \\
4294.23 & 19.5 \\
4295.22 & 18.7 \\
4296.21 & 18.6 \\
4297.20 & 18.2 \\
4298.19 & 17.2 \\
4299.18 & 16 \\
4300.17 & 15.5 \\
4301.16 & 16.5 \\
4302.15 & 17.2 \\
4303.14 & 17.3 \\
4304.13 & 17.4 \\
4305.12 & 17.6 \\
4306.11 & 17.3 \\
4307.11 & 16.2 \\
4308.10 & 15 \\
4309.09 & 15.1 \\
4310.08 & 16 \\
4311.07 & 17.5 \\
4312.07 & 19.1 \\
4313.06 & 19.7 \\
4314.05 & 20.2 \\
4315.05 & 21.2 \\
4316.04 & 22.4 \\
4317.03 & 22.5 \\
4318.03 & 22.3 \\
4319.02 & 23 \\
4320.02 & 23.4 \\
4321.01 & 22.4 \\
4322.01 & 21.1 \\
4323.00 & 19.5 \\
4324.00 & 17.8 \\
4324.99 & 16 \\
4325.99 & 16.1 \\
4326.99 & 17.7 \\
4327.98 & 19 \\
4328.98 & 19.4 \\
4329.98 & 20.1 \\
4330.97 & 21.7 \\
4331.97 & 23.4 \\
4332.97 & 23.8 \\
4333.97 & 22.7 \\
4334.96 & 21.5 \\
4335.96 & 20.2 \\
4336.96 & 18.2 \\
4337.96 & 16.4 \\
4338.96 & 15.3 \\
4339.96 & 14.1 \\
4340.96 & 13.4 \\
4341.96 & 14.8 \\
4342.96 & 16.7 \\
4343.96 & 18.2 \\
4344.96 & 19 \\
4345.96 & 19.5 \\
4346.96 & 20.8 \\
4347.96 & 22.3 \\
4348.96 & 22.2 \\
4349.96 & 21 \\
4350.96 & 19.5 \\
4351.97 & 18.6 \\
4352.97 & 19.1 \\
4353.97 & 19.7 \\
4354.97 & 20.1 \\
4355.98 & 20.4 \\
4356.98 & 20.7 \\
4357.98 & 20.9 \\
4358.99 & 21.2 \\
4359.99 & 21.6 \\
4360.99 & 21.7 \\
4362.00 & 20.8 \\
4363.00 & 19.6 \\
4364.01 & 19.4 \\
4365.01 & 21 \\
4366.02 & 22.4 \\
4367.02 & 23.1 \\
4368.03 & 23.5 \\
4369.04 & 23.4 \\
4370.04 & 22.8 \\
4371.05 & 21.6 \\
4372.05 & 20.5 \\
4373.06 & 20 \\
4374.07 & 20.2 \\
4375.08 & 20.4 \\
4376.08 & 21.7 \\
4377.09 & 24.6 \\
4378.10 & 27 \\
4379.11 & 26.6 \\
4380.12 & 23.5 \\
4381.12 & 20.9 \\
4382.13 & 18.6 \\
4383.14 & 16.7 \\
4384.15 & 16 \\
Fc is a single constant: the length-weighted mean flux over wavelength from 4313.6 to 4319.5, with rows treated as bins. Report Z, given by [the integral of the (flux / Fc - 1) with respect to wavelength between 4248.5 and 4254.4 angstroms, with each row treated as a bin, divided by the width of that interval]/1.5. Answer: -0.01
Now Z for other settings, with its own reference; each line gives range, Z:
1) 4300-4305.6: -0.15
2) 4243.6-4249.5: -0.06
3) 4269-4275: -0.14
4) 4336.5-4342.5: -0.20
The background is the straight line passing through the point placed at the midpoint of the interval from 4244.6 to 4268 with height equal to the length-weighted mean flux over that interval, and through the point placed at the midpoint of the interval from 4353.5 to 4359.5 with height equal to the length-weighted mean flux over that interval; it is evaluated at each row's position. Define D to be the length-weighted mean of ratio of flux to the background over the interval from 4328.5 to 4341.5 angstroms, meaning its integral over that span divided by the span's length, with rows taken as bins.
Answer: 0.93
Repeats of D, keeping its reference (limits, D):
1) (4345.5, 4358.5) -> 0.99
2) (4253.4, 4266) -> 1.00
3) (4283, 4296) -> 0.93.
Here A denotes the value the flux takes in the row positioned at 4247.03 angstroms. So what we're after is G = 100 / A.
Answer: 5.24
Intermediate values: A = 19.1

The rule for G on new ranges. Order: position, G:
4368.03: 4.26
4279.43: 5.29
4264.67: 4.44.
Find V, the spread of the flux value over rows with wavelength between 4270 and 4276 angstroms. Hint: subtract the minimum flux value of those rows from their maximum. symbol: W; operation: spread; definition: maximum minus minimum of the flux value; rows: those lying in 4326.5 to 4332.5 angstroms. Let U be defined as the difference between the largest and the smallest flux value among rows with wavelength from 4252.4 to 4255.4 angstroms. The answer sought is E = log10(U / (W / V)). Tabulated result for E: 0.2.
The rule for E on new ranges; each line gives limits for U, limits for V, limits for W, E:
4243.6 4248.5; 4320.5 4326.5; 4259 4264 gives 0.8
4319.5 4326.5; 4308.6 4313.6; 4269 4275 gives 1.0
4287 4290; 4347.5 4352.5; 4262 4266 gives 0.1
